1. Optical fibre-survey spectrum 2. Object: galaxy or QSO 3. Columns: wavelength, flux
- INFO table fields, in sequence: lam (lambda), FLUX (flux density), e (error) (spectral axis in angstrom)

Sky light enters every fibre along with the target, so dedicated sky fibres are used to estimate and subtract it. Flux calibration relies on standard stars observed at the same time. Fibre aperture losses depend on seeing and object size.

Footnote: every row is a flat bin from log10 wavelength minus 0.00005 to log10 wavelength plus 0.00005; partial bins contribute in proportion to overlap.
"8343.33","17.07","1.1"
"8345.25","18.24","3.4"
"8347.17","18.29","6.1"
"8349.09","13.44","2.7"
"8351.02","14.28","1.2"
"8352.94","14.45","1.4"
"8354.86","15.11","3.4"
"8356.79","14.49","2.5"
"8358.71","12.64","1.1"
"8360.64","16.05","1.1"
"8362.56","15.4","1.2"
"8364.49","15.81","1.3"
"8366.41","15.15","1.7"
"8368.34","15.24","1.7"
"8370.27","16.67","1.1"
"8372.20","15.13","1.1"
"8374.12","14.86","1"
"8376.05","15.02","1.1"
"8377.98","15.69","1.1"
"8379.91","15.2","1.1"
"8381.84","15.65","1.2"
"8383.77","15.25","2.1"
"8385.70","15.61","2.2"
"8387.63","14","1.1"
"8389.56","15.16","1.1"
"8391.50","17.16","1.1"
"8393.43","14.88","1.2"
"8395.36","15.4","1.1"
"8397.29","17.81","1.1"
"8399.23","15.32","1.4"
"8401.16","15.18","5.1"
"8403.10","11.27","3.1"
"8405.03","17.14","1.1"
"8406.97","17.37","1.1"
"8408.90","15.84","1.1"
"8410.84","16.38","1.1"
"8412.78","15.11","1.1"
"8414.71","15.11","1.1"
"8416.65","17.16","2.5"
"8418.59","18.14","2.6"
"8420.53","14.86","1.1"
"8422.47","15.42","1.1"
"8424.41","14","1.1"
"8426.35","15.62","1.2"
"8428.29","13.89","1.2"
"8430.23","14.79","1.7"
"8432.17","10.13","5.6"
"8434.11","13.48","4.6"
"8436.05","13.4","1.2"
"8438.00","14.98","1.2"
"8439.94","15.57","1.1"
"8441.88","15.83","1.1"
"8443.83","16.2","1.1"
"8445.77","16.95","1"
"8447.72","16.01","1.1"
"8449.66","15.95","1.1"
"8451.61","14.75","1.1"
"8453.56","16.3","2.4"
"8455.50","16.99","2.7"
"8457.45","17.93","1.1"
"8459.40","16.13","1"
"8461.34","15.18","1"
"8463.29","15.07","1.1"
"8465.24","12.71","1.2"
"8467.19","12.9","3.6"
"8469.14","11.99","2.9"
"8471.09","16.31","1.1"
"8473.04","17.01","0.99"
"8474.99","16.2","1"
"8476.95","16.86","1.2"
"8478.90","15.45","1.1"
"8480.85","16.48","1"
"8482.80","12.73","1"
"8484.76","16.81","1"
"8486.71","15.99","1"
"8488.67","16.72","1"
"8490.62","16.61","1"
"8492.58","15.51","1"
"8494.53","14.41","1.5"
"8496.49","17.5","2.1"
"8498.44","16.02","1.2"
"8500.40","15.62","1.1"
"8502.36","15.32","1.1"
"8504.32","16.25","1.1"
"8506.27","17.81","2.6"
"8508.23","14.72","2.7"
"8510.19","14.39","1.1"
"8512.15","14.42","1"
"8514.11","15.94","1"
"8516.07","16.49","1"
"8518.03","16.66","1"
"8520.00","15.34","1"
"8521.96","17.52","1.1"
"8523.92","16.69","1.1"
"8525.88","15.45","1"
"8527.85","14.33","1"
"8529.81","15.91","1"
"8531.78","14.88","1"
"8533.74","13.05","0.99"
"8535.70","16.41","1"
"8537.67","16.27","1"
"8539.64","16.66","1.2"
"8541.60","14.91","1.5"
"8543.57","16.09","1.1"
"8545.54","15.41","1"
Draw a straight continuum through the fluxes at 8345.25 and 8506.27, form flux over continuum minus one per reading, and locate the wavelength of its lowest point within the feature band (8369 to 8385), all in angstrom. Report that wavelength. 8374.12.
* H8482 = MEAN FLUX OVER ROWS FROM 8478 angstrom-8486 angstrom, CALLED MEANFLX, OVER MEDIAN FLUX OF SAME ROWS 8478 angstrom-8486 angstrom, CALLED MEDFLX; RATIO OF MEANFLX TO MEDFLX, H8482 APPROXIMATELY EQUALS 0.96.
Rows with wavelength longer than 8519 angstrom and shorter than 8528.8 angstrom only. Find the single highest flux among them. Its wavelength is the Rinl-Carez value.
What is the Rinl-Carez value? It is 8521.96 angstrom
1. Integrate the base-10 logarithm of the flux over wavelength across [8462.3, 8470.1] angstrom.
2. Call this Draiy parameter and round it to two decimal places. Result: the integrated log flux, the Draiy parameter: 8.72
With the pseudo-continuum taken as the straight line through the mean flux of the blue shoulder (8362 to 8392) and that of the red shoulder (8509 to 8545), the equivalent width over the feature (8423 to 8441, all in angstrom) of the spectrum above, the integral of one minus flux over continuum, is 1.7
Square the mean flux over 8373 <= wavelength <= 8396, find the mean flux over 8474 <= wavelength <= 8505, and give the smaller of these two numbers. 15.9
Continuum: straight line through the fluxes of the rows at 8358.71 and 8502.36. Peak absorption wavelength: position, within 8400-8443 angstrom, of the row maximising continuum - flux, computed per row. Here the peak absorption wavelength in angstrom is 8432.17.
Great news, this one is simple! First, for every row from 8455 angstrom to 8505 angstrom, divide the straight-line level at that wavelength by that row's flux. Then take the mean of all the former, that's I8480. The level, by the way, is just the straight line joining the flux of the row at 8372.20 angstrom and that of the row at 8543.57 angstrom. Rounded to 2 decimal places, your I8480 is 1.02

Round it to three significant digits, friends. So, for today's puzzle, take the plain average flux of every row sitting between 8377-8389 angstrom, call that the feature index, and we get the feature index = 15.2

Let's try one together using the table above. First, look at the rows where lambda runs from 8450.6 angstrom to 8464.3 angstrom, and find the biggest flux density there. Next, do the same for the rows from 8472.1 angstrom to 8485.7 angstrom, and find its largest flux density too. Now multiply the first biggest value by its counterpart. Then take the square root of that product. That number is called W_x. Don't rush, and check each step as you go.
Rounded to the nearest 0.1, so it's 17.5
